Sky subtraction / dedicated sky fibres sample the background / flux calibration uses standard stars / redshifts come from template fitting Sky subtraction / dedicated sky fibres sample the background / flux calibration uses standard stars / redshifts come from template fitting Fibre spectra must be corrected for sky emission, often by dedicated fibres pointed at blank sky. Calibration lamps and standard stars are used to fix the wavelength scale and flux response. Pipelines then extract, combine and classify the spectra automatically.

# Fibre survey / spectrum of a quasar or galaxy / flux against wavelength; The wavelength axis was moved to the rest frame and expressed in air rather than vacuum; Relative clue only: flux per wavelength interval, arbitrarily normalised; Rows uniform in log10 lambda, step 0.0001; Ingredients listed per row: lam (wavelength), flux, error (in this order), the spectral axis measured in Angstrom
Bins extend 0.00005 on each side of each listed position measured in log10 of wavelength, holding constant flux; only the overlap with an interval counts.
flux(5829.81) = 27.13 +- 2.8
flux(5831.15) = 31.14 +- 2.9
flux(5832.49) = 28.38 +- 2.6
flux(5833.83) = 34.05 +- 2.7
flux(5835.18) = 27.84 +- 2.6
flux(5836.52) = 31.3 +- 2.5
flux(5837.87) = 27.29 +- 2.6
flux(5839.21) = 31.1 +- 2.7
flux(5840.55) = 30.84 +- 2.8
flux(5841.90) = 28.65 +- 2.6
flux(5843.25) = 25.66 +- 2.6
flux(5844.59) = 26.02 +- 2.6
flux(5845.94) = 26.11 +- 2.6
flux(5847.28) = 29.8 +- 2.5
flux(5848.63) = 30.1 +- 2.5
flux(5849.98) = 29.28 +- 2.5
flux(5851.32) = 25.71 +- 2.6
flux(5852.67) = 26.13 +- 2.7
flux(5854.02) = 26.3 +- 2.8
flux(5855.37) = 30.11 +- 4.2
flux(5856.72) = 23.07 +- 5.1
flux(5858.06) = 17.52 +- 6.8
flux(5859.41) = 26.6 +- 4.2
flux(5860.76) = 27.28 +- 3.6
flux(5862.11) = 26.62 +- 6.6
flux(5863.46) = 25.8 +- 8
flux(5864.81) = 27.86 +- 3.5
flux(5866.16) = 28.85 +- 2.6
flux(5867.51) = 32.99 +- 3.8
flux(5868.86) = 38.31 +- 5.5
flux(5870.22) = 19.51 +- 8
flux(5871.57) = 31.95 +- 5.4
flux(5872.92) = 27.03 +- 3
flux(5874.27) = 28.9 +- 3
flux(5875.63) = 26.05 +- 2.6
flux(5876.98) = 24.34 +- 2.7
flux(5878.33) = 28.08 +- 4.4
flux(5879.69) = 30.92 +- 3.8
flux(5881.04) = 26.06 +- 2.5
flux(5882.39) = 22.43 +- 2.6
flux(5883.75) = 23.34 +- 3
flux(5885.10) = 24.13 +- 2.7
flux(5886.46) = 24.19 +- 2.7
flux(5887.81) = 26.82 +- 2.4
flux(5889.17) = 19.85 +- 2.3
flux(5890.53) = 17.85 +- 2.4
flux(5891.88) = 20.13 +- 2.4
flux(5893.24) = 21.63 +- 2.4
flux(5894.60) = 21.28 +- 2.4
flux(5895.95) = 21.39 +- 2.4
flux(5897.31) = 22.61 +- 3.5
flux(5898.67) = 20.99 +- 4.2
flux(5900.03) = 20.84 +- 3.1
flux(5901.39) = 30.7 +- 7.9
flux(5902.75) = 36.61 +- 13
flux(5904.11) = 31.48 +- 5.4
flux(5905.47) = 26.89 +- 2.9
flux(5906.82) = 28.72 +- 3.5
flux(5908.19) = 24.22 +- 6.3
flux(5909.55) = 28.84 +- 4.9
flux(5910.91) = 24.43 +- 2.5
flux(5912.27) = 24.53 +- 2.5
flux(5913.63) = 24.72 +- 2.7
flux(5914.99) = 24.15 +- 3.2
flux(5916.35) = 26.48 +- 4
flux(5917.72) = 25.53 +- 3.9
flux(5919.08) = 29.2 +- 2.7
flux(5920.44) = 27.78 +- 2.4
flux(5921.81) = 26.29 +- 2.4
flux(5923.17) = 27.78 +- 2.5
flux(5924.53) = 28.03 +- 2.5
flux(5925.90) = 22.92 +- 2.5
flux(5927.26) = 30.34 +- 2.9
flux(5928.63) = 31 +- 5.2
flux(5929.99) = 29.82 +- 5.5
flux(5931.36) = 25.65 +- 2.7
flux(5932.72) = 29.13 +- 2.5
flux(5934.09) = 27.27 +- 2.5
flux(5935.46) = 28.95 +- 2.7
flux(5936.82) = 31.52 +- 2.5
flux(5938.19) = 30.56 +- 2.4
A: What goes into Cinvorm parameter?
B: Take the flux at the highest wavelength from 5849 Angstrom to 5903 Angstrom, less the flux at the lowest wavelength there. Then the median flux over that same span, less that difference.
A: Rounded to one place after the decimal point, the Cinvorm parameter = 18.7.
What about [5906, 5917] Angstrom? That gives 26.9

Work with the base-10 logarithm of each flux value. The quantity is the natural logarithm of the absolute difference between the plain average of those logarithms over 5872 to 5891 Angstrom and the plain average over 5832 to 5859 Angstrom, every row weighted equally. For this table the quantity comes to -3.1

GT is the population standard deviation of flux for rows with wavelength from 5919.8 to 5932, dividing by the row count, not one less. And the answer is 2.39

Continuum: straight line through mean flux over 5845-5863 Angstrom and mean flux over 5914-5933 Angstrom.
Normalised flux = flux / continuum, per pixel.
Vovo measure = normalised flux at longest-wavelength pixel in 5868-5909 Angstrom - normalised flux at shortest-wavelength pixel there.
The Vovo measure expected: -0.54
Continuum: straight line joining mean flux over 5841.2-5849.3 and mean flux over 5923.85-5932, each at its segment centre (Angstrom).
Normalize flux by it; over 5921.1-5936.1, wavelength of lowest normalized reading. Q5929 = 5925.90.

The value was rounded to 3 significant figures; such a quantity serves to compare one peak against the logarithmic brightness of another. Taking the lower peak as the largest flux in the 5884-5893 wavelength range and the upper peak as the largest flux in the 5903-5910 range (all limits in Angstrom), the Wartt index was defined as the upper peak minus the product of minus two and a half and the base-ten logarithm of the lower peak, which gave 35.1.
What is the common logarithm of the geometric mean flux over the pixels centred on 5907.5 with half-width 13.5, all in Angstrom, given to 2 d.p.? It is 1.41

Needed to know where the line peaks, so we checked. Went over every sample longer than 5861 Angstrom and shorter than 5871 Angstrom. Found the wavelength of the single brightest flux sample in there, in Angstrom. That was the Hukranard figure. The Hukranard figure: 5868.86 Angstrom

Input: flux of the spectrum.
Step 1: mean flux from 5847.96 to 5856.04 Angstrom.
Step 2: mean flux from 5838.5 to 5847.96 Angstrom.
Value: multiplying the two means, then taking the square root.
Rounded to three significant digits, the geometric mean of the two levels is 28.1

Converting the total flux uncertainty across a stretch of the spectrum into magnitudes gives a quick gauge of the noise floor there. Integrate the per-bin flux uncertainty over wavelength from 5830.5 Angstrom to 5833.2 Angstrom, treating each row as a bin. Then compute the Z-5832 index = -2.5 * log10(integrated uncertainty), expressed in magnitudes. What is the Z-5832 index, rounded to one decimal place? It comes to -2.2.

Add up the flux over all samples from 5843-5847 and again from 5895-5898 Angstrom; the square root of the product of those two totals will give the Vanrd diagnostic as 59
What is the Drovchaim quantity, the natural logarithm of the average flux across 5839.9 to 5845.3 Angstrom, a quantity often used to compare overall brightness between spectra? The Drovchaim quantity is 3.32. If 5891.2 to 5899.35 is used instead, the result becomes 3.06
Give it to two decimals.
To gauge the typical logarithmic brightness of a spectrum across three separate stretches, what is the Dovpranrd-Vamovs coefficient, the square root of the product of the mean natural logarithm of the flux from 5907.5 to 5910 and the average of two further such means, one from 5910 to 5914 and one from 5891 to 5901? 3.20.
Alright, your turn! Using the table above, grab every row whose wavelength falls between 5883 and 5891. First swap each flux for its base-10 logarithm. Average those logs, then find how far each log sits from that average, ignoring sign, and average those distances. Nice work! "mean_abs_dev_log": 0.05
